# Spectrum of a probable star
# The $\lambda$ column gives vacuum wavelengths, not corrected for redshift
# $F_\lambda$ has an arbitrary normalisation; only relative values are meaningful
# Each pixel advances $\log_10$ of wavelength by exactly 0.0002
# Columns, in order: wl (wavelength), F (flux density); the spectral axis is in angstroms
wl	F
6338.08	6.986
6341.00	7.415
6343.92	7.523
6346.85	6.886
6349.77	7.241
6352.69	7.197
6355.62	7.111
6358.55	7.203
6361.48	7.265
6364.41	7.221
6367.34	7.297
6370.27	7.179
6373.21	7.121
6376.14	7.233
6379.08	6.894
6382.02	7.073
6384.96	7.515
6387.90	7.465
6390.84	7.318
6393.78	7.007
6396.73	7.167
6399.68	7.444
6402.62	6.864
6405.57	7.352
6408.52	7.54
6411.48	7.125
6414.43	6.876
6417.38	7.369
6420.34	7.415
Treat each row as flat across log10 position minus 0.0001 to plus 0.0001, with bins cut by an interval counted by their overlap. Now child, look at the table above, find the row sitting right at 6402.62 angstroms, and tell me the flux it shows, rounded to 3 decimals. 6.864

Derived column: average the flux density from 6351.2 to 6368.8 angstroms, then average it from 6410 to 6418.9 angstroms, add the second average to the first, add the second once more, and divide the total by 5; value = 4.29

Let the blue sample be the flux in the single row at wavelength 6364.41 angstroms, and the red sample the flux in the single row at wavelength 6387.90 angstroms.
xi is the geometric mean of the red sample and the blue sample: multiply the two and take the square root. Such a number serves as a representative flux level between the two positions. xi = 7.34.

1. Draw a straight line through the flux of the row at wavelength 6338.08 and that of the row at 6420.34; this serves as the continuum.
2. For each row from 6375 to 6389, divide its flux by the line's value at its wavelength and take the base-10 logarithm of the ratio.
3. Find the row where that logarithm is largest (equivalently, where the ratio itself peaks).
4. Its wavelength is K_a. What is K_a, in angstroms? 6384.96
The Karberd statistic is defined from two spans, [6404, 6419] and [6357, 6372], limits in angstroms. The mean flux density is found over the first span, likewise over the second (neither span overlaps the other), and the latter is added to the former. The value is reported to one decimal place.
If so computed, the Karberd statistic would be 14.5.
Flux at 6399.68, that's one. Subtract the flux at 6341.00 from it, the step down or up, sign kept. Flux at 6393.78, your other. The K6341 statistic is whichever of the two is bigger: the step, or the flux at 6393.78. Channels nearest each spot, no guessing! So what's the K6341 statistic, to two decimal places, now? 7.01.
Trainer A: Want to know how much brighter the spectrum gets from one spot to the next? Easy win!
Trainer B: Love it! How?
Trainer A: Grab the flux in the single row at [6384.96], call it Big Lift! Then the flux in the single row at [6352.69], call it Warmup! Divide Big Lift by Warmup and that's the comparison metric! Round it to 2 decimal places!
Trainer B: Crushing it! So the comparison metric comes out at 1.04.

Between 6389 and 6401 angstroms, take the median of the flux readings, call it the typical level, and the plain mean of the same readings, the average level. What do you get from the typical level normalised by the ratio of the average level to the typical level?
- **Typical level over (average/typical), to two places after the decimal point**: 7.25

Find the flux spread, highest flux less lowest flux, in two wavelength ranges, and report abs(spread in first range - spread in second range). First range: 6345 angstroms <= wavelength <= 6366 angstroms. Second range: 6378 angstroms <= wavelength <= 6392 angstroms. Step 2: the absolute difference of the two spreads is 0.24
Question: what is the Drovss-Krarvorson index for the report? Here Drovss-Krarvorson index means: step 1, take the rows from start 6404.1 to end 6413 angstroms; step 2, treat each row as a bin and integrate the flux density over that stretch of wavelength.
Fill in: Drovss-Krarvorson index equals 65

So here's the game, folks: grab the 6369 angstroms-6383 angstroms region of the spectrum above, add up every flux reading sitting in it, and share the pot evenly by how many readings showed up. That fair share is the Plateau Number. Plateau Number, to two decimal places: 7.10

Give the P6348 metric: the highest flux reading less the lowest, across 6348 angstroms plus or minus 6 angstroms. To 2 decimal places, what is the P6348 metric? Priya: 0.64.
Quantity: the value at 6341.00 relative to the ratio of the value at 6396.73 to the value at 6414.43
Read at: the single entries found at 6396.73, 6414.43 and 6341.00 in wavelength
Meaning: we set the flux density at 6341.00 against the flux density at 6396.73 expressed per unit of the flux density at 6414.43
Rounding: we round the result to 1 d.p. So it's 7.1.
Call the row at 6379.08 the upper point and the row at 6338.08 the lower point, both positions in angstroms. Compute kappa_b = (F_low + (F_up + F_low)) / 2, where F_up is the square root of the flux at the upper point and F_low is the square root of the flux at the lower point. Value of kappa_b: 3.96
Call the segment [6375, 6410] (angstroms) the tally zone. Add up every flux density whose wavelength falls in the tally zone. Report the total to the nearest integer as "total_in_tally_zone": 87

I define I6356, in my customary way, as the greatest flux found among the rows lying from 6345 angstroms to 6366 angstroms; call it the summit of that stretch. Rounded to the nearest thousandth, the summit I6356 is 7.265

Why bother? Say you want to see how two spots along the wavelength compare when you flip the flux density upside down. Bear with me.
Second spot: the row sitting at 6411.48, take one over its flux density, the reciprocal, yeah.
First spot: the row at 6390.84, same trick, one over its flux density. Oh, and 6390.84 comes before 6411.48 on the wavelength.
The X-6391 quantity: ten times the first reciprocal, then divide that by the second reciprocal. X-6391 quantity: 9.7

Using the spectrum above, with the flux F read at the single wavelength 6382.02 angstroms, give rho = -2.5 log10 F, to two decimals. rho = -2.12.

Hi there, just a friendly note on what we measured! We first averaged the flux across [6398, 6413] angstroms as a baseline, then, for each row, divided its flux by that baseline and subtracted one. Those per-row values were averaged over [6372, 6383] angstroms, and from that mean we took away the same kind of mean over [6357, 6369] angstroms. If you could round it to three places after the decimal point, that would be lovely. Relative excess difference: -0.023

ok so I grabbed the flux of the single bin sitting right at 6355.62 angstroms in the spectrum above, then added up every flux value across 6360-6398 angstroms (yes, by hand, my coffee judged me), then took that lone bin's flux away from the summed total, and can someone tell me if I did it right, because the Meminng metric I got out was 86.6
